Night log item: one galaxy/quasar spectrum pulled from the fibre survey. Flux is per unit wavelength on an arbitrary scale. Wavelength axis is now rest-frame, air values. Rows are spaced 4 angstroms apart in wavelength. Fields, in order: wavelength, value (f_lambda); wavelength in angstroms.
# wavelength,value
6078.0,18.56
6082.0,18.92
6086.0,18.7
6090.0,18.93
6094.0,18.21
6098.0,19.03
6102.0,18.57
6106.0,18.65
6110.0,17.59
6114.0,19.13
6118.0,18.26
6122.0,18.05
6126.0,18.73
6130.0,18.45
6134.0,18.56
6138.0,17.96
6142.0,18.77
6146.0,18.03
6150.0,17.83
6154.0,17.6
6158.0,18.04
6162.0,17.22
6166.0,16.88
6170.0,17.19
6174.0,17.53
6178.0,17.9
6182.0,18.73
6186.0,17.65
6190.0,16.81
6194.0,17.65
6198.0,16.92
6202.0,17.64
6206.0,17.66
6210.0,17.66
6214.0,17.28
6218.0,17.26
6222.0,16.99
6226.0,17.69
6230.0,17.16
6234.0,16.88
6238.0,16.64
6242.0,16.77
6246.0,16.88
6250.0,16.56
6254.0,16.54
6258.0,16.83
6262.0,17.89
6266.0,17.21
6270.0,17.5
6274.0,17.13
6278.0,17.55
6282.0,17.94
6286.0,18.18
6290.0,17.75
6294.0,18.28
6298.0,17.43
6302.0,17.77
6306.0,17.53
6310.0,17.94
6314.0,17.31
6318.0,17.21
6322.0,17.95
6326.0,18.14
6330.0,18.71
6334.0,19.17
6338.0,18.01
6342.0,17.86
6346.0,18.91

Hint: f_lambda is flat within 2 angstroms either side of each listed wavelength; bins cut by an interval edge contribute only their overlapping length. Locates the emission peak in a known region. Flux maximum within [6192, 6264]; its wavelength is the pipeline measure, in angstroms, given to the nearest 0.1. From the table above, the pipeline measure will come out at 6262.0 angstroms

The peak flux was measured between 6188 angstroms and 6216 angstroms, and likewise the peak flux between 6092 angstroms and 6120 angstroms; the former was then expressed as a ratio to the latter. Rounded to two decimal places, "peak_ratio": 0.92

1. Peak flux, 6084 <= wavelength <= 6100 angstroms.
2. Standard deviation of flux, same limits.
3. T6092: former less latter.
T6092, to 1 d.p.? 18.7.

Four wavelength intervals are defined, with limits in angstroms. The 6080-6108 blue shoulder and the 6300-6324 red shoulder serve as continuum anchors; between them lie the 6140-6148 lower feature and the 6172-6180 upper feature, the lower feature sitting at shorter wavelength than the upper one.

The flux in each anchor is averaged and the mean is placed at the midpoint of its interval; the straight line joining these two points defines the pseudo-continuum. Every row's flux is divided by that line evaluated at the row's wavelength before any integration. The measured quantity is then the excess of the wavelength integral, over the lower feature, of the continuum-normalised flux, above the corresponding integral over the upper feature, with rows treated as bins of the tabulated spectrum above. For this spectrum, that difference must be 0.2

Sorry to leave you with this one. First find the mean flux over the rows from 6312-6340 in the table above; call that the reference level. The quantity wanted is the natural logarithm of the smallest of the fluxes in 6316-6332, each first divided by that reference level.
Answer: -0.049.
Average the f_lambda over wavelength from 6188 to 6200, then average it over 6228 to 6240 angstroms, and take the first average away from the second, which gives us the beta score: -0.2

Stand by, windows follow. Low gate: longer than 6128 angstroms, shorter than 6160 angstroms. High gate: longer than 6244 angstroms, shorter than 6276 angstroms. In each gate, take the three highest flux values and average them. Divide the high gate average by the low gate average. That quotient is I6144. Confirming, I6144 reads 0.94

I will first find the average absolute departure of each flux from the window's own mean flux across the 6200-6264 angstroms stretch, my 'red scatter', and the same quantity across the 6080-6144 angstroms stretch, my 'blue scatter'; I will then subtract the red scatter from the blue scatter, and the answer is -0.05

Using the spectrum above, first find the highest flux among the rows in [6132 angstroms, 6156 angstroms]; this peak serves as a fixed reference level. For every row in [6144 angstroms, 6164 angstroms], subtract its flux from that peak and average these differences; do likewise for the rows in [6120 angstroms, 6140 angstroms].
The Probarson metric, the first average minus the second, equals 0.61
